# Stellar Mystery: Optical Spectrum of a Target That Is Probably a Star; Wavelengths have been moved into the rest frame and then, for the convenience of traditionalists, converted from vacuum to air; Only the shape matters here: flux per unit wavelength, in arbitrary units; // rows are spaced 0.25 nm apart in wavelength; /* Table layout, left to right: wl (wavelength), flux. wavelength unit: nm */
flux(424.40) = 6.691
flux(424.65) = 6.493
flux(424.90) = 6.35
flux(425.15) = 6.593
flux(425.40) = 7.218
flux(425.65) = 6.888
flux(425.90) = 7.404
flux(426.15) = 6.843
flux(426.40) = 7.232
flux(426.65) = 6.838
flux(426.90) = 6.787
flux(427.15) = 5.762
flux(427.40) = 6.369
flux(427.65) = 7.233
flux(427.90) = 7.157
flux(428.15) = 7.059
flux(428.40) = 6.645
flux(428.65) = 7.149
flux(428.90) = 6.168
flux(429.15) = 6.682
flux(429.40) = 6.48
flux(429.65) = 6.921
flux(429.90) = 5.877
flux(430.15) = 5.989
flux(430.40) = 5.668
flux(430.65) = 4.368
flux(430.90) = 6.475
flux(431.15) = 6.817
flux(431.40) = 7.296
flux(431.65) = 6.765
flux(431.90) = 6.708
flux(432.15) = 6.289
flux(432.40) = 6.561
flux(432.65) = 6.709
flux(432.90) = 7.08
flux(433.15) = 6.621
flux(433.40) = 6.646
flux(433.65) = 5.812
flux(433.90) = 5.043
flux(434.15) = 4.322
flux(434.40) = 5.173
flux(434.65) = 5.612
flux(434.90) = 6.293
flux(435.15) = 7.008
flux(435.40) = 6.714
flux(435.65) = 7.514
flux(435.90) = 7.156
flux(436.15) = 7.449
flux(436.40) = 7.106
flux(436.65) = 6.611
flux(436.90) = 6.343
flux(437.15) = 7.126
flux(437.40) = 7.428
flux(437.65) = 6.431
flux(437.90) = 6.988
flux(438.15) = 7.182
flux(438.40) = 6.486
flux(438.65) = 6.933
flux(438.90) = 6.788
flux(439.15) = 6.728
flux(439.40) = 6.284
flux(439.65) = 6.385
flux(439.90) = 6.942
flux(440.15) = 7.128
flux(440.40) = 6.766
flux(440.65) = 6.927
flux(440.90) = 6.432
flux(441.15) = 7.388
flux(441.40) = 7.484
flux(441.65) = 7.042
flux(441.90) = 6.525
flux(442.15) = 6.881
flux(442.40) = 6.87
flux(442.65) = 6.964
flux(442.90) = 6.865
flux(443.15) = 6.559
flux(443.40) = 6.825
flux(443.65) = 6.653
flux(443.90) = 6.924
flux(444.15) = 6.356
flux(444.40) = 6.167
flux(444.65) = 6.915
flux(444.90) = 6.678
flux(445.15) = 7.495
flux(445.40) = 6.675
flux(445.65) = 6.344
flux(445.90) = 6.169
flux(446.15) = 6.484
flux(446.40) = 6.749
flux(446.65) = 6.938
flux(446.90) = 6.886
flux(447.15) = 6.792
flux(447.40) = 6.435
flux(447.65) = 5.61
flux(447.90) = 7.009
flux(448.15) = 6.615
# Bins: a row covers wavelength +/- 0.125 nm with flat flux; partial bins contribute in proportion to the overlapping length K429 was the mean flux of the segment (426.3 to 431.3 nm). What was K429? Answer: 6.5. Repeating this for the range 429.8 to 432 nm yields 6.2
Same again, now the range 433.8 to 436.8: 6.3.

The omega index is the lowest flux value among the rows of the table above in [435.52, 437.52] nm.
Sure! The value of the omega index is 6.343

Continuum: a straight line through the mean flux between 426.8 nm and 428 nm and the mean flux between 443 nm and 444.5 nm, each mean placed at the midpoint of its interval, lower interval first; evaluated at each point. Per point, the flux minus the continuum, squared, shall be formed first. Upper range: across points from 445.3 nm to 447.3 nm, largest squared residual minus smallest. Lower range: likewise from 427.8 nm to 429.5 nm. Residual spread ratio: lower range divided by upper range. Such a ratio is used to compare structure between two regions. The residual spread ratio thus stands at 1.6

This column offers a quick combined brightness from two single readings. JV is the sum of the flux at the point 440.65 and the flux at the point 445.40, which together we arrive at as 13.6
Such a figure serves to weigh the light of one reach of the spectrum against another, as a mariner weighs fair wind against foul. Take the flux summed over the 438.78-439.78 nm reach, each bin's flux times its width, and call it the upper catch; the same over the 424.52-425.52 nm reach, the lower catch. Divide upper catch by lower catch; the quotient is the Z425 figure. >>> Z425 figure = 0.98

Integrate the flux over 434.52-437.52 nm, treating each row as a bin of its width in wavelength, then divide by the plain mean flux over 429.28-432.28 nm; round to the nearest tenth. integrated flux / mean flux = 3.3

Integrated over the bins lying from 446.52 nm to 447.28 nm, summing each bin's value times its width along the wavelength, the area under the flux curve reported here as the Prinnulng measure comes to 5.2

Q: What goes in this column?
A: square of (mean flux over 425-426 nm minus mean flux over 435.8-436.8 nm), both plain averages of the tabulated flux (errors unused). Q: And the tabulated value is 0.00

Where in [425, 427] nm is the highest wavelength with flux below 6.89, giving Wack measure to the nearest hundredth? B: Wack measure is 426.90 nm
